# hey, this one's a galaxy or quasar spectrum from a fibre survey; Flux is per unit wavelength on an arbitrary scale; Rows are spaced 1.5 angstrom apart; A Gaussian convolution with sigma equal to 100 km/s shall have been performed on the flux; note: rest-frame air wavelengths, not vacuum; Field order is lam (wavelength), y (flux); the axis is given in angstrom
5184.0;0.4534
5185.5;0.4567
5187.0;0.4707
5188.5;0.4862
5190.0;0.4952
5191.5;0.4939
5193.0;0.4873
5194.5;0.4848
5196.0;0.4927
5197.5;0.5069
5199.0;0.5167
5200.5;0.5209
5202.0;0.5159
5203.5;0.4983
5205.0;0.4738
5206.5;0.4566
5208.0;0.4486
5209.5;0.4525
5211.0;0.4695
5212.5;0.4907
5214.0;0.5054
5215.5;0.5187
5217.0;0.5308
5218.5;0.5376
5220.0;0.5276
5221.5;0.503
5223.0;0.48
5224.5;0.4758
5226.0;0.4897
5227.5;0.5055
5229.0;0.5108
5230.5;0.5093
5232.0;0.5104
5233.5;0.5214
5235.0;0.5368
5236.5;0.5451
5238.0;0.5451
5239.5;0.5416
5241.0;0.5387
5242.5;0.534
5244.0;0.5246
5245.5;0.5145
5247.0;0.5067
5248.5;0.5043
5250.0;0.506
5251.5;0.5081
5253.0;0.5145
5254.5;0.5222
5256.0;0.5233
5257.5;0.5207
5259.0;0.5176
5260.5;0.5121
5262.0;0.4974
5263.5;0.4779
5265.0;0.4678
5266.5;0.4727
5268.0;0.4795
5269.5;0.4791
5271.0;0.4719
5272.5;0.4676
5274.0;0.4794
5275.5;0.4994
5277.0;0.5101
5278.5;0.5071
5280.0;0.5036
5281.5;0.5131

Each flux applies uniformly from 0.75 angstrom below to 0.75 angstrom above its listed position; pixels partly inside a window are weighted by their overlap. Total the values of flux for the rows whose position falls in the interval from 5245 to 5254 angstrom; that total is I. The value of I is 3.1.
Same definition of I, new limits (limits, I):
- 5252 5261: 3.1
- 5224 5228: 1.5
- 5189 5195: 2.0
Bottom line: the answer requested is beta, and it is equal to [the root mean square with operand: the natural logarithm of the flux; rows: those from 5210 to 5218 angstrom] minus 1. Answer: -0.31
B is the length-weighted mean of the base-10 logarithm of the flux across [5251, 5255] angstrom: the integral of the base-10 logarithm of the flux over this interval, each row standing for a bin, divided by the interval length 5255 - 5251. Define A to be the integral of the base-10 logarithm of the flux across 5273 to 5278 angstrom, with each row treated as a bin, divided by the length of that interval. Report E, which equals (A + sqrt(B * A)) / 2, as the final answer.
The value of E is -0.004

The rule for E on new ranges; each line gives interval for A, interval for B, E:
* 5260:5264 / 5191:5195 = 0.002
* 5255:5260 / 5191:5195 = 0.007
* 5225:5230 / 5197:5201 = -0.003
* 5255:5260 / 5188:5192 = 0.006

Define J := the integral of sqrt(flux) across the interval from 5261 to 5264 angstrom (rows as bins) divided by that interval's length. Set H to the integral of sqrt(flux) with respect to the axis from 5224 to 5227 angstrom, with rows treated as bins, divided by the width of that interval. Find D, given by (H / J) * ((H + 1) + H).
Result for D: 2.38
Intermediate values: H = 0.697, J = 0.700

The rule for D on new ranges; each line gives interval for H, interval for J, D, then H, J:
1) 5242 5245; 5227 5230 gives 2.50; 0.726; 0.713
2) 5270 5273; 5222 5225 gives 2.35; 0.686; 0.693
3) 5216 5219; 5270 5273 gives 2.62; 0.730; 0.686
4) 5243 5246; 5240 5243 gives 2.41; 0.722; 0.733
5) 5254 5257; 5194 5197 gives 2.52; 0.723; 0.700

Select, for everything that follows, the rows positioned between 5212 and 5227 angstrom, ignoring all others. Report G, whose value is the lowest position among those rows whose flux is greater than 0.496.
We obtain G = 5214.0 angstrom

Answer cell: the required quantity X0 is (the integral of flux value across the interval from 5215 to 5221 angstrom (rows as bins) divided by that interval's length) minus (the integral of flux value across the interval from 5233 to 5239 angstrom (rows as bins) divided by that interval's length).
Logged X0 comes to -0.010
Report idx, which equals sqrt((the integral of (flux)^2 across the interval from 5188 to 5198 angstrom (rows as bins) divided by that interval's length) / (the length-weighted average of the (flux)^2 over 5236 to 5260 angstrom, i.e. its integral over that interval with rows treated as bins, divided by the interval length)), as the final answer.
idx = 0.94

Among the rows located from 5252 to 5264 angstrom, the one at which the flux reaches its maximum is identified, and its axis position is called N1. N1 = 5256.0 angstrom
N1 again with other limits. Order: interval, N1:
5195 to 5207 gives 5200.5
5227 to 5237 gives 5236.5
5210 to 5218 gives 5217.0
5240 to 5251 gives 5241.0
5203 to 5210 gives 5203.5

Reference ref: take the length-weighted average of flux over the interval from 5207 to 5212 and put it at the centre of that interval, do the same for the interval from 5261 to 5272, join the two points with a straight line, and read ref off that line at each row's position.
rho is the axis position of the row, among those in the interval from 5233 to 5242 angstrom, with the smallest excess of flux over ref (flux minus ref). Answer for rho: 5233.5 angstrom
